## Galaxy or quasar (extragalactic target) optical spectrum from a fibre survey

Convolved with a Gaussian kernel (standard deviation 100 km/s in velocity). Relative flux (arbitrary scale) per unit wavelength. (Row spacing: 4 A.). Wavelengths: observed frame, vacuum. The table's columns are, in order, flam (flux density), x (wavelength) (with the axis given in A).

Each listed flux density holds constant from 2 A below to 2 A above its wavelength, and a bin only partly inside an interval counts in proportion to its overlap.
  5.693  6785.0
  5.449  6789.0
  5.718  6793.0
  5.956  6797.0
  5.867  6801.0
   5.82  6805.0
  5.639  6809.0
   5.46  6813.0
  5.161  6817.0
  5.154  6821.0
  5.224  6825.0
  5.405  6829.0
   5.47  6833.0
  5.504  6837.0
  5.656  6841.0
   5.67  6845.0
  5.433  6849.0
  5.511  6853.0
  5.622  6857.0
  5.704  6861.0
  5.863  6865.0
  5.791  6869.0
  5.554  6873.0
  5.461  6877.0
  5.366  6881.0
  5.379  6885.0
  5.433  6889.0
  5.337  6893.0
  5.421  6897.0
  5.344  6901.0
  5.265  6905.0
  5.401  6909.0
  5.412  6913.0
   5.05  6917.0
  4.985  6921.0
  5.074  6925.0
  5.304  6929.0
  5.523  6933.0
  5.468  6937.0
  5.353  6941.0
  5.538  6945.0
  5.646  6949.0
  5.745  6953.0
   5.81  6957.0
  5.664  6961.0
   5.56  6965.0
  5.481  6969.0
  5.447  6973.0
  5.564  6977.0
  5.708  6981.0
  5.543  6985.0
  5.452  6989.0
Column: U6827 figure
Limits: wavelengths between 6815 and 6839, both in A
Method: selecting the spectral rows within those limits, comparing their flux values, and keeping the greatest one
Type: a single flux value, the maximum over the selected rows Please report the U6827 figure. 5.504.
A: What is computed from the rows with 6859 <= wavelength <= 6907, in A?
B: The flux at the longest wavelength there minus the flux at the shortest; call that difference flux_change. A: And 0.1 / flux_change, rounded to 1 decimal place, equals -0.2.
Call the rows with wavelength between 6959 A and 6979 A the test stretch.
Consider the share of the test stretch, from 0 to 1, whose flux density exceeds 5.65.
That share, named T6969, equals 0.20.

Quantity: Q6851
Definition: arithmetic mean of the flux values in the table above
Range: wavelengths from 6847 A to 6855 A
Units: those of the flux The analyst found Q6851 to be 5.47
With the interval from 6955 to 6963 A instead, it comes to 5.74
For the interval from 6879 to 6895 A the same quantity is 5.38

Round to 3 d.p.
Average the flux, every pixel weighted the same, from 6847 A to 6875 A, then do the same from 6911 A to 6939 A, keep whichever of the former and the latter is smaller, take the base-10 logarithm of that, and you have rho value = 0.721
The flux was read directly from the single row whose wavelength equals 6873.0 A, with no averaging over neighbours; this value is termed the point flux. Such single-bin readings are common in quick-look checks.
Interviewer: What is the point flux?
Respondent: 5.554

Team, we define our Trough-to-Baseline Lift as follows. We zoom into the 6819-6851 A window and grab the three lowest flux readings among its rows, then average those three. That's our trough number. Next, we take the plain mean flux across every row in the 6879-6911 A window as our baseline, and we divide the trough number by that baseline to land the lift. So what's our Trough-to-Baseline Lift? 0.98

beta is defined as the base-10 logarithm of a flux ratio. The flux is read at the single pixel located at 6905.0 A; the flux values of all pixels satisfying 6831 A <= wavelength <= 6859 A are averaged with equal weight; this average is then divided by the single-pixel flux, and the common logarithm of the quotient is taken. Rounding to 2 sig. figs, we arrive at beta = 0.023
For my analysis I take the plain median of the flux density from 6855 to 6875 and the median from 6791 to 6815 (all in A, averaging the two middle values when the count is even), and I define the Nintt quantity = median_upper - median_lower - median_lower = -5.8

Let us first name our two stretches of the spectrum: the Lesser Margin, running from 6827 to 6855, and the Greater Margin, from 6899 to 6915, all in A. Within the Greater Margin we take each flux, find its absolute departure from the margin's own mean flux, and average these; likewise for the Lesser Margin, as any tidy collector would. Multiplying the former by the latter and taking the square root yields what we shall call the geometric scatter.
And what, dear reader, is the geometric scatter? 0.064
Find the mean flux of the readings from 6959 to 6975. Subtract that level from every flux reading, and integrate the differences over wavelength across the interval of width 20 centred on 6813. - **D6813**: -2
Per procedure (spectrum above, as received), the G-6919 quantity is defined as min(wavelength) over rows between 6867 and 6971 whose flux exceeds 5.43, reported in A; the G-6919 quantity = 6869.0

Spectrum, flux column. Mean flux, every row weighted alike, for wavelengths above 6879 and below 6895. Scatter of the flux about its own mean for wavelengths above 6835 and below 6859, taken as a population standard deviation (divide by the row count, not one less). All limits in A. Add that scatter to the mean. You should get 5.47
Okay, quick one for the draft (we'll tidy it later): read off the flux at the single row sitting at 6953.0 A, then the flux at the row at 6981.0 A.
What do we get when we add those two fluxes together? 11.5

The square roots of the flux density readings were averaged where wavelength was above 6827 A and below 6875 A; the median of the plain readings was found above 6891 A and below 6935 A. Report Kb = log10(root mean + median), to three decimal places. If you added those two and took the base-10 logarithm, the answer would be 0.887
